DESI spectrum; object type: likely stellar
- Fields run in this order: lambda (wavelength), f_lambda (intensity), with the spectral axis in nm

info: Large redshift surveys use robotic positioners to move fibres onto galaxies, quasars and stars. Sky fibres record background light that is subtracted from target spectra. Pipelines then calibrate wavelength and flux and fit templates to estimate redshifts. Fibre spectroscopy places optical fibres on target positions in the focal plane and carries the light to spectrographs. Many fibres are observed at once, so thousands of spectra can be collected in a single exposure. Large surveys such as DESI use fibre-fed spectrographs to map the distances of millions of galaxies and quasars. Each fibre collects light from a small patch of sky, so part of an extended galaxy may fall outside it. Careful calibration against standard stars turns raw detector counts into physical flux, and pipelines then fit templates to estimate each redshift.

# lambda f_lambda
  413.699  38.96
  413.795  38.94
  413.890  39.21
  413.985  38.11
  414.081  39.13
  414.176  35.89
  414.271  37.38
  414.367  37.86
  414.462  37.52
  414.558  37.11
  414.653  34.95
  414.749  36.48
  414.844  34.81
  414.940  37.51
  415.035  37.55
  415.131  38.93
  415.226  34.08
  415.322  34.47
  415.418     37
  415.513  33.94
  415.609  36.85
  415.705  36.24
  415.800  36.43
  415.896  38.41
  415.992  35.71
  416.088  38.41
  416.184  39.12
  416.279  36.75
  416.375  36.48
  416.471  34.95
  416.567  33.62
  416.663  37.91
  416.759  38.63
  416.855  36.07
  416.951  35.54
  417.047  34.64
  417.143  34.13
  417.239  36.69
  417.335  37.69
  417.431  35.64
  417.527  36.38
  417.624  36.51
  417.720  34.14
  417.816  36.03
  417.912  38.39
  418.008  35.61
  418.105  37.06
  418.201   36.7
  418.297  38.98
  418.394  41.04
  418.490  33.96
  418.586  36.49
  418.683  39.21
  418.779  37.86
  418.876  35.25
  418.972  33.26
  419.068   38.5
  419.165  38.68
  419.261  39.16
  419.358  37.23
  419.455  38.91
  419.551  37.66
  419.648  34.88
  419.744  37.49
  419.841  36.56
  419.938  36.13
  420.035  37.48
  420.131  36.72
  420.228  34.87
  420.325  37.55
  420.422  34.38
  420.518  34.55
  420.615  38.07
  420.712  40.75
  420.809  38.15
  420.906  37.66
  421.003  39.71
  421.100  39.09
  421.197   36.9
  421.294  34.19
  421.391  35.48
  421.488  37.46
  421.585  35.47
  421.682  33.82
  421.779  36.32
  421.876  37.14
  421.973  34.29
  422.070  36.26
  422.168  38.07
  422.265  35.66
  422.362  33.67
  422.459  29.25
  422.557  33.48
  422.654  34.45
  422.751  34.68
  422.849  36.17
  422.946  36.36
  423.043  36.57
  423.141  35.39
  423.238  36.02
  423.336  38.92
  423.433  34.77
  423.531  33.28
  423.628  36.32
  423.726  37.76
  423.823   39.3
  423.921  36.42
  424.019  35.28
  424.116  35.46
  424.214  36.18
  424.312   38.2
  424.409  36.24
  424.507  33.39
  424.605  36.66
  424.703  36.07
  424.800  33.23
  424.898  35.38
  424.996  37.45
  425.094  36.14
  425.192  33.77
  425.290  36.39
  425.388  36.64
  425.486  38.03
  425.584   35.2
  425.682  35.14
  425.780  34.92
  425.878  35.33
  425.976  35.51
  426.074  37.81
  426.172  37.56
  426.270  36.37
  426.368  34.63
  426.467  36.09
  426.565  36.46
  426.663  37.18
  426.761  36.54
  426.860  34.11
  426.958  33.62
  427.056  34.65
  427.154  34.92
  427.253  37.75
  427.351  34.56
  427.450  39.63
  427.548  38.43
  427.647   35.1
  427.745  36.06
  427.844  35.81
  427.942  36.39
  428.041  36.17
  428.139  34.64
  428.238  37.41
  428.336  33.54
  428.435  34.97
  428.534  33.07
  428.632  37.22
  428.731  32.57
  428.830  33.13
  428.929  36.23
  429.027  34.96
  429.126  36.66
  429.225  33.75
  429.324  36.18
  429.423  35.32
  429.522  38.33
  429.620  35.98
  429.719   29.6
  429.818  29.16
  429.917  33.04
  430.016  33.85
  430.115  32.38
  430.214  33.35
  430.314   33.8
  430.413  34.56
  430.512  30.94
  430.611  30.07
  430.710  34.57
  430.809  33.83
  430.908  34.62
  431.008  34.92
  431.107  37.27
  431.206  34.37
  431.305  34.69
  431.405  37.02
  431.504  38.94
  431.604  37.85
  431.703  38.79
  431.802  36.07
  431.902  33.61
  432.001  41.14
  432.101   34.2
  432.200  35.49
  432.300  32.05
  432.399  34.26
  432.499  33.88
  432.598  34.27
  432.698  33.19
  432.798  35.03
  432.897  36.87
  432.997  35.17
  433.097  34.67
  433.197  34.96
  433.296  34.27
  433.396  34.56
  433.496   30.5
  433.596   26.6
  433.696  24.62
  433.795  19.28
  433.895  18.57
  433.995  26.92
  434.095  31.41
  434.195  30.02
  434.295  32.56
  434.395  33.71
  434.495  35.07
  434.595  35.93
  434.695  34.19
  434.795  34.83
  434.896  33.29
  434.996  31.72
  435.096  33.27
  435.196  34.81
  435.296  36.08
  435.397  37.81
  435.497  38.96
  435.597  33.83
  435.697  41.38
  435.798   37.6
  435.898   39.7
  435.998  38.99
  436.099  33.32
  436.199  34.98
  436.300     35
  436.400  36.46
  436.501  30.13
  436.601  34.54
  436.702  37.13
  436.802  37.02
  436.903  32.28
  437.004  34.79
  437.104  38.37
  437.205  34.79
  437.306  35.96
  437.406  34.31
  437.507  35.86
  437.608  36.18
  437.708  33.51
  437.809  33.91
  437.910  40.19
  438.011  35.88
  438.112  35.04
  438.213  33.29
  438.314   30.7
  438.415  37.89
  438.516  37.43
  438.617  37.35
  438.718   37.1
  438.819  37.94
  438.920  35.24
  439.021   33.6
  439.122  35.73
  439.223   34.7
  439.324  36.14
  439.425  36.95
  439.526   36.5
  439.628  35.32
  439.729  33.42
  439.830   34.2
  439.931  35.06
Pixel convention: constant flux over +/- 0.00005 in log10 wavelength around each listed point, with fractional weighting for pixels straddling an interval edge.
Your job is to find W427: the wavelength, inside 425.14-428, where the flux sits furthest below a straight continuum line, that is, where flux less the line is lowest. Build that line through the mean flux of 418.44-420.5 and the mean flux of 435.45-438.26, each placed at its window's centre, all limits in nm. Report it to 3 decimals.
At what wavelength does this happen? 426.958 nm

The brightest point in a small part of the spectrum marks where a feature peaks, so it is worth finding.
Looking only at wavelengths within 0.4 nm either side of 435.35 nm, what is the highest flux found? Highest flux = 41.38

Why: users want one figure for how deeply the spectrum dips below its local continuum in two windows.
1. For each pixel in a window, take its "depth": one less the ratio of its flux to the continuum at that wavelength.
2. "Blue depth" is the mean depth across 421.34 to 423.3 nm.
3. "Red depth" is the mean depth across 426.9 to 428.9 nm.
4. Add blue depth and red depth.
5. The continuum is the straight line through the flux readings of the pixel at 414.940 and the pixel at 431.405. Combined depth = 0.10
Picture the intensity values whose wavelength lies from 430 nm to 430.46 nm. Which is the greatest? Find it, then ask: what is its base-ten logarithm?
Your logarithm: 1.54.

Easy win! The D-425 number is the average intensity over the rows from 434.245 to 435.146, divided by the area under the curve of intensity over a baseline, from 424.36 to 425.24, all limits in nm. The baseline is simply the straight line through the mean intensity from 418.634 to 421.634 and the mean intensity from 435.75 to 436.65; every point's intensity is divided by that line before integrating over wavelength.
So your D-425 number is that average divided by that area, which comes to 40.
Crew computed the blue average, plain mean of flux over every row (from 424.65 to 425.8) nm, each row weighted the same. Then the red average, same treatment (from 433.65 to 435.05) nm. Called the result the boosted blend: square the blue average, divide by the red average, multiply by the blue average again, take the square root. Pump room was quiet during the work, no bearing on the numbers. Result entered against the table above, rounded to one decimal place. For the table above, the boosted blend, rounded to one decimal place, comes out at 38.8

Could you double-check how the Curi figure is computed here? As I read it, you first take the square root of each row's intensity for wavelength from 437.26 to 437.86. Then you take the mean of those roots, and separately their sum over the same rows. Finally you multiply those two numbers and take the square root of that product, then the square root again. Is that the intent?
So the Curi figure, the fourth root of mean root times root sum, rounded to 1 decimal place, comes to 3.8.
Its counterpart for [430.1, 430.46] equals 3.4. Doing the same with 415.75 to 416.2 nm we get 3.7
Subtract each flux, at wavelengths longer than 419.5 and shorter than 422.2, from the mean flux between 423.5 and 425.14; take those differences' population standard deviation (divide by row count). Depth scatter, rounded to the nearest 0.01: 1.72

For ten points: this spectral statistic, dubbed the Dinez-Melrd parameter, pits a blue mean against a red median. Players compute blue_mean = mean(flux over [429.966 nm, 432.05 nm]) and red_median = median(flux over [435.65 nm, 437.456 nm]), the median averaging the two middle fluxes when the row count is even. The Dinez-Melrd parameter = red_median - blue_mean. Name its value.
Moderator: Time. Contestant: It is 0.40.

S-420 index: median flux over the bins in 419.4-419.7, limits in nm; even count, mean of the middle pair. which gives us 37.7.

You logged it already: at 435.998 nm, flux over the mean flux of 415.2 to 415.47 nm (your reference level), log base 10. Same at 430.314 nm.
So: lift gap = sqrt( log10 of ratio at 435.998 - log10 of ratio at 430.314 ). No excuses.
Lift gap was 0.249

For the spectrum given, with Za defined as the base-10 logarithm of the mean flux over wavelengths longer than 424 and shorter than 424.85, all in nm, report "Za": 1.55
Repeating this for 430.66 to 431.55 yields 1.55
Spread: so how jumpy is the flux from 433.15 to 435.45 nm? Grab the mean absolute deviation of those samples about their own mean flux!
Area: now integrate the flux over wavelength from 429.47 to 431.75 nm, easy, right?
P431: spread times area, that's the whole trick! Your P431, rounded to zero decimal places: 302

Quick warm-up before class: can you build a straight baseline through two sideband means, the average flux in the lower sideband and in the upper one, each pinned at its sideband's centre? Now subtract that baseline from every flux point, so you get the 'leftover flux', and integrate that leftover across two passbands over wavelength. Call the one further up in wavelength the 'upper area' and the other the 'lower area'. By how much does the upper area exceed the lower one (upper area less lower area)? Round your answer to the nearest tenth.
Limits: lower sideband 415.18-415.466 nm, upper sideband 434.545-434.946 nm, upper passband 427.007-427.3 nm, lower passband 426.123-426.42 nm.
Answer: -0.1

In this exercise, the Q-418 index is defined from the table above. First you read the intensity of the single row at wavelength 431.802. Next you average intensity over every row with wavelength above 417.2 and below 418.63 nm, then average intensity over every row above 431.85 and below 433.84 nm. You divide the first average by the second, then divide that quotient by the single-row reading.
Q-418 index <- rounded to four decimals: 0.0309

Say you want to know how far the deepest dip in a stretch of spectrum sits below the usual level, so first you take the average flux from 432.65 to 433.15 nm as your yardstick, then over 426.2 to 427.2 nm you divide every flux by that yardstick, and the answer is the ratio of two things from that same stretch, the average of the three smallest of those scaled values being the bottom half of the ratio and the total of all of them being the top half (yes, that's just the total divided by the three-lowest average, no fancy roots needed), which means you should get 10.4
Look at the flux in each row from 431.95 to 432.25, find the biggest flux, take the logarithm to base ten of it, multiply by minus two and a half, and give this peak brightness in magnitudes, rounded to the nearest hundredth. -4.04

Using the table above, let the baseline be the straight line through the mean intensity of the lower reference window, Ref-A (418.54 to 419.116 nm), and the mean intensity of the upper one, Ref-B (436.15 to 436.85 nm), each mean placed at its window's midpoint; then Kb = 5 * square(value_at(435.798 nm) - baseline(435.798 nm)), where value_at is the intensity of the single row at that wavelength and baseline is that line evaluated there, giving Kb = 31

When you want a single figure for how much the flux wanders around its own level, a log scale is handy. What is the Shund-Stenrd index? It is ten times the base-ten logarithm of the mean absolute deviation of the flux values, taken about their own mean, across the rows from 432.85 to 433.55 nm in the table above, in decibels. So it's 0.7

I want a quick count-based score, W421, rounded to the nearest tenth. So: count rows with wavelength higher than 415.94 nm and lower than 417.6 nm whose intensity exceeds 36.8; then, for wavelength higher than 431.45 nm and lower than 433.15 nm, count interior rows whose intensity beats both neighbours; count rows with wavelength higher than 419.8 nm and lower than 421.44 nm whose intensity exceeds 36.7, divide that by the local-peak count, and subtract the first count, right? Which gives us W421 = -3.3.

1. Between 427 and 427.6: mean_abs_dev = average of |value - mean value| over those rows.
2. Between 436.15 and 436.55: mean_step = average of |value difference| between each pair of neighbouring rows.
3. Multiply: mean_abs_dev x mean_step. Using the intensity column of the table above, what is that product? 5.1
